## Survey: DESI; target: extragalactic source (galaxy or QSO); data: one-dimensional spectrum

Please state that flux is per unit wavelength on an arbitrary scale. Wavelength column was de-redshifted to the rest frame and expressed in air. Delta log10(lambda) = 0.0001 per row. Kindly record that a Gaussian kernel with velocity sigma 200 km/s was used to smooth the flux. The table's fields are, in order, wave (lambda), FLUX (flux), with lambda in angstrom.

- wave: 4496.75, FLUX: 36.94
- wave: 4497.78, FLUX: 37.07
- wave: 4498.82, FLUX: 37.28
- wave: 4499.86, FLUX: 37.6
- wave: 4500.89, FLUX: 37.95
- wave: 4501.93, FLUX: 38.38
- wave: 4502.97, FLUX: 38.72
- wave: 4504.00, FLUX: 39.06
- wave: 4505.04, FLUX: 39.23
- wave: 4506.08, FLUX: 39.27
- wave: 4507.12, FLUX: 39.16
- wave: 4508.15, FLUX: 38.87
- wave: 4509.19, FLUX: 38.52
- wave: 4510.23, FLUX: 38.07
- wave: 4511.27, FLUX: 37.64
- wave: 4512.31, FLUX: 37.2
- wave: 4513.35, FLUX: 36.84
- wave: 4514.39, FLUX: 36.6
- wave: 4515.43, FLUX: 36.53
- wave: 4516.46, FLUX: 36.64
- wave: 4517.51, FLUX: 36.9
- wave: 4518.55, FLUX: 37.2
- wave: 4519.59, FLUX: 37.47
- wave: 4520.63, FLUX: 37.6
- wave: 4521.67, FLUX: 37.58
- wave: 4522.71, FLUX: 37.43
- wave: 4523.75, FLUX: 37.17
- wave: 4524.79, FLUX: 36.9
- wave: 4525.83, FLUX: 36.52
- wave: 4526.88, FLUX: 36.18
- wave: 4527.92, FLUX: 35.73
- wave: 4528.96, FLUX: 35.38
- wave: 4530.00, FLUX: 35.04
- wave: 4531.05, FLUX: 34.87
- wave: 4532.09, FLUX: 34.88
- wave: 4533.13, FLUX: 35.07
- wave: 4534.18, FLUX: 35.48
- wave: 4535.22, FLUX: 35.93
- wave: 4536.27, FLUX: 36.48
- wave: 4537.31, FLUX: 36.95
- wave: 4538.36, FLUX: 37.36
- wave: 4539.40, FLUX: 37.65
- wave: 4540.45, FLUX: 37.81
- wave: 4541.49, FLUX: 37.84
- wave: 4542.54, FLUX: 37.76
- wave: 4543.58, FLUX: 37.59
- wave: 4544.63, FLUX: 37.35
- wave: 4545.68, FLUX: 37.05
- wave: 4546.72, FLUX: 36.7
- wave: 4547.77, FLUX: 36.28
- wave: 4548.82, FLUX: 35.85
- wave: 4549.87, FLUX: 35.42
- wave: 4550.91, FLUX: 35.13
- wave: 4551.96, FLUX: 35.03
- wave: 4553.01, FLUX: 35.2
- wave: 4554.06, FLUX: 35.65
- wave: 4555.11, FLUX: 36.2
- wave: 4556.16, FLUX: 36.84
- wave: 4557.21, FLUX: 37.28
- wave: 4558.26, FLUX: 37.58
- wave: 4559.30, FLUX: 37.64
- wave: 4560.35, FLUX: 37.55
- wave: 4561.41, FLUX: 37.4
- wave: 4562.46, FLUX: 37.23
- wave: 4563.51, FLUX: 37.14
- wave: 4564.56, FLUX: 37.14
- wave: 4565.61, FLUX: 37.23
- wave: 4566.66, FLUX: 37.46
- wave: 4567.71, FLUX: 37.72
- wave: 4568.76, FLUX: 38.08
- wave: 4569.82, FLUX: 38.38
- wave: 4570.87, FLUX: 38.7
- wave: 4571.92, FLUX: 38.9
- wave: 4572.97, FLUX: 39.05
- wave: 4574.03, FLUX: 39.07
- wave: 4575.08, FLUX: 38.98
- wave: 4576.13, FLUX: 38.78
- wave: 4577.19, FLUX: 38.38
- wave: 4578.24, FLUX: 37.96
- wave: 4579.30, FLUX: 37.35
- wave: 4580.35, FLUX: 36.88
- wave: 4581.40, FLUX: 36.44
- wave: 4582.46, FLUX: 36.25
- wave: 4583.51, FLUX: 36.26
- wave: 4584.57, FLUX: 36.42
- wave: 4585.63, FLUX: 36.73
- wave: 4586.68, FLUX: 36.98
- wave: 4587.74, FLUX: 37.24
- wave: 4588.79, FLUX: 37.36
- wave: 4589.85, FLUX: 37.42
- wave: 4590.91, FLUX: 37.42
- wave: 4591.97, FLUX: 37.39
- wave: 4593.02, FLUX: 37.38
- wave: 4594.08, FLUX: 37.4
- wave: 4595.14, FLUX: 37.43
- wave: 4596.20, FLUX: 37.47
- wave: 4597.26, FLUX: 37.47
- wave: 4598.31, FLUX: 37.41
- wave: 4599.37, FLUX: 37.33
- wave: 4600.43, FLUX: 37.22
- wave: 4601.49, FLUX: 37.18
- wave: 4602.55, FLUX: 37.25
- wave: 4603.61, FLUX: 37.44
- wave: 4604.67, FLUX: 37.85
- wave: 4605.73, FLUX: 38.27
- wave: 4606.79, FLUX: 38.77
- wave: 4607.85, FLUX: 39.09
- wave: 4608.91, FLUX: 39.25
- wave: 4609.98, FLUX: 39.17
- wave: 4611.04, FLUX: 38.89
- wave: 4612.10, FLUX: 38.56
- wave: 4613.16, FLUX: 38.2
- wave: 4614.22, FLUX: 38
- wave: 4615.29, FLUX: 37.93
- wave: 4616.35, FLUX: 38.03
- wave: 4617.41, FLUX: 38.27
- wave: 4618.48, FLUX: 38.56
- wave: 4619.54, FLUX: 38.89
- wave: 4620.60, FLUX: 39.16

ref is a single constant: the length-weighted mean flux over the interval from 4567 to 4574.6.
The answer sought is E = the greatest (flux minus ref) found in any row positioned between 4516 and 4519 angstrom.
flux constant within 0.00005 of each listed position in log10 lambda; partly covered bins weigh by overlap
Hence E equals -1.3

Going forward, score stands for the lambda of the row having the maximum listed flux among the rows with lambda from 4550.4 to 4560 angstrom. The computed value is 4559.30 angstrom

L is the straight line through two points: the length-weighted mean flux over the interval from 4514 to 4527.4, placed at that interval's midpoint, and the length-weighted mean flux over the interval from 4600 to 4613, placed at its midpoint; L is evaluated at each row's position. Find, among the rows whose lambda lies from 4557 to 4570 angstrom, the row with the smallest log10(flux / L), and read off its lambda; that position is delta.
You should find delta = 4564.56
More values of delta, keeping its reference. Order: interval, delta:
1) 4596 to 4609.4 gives 4601.49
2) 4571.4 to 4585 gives 4583.51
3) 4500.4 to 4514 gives 4513.35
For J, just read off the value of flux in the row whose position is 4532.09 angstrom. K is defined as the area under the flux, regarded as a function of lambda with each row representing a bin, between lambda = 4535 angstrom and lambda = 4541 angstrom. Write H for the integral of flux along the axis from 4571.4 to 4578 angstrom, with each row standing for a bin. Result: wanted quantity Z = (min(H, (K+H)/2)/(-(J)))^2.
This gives 47.1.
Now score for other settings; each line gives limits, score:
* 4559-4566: 4559.30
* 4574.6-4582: 4575.08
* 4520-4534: 4520.63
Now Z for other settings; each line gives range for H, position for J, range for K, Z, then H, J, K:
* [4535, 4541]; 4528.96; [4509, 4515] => 39.6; 223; 35.38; 224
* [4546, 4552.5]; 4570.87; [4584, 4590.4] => 36.1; 233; 38.7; 237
